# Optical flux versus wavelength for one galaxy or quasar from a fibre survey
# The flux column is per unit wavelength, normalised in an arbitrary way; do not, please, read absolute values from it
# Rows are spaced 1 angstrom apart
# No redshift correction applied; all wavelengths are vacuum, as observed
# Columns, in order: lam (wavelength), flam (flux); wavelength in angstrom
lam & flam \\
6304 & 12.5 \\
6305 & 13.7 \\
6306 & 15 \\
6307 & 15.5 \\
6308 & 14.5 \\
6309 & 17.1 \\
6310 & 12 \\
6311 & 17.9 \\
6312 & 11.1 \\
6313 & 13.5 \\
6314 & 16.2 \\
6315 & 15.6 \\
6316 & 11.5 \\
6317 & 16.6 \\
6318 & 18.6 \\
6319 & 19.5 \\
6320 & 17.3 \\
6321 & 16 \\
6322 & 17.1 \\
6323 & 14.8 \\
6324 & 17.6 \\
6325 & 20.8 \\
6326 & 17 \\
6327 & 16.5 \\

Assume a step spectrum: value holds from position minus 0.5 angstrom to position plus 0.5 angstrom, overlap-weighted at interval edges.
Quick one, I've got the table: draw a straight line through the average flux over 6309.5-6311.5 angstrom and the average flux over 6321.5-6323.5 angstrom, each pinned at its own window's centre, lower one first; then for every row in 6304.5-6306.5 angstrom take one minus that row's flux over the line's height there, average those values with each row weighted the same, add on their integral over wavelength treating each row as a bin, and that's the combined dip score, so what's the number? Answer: 0.0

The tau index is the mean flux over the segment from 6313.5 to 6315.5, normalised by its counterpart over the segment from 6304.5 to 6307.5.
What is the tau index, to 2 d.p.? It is 1.08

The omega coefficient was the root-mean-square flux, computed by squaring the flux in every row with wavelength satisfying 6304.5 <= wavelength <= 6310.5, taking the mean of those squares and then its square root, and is 14.7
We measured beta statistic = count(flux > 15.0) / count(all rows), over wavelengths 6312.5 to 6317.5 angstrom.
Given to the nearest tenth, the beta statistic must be 0.6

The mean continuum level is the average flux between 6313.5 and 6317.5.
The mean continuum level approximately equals 15.0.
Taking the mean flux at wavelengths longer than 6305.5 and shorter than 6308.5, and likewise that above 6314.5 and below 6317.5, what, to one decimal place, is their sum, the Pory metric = 29.6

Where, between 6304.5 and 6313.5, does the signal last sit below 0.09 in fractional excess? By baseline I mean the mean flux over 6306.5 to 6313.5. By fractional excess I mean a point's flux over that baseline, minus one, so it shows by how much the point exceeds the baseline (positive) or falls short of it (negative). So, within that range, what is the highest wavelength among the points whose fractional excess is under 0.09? 6313 angstrom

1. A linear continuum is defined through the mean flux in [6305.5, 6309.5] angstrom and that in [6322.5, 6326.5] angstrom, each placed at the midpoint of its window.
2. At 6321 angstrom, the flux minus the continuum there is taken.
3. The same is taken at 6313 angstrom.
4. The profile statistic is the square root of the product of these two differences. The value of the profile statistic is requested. 1.7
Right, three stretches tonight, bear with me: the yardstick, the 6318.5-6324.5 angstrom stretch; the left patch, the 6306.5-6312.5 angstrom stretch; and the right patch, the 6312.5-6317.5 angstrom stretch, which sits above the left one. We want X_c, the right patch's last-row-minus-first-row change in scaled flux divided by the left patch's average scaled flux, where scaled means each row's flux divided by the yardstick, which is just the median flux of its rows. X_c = 0.2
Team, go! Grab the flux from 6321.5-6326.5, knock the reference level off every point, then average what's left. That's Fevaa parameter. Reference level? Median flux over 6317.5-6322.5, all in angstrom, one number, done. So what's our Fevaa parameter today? 0.2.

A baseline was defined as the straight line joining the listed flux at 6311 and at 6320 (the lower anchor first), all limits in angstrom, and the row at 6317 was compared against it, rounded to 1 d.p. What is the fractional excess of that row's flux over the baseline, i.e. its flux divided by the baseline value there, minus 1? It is -0.1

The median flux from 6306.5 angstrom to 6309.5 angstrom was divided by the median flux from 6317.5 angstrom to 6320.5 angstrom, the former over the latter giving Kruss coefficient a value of 0.83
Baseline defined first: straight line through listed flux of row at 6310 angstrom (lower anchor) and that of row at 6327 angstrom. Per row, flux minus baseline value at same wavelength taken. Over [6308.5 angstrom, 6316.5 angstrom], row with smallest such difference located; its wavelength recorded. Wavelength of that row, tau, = 6316 angstrom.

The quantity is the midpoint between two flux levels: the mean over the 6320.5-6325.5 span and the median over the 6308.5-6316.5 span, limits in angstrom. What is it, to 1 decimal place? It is 15.9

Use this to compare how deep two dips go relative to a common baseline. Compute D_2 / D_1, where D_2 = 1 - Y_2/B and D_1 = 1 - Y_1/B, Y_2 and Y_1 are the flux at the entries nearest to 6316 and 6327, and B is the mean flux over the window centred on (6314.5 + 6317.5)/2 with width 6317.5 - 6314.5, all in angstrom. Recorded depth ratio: -1.59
